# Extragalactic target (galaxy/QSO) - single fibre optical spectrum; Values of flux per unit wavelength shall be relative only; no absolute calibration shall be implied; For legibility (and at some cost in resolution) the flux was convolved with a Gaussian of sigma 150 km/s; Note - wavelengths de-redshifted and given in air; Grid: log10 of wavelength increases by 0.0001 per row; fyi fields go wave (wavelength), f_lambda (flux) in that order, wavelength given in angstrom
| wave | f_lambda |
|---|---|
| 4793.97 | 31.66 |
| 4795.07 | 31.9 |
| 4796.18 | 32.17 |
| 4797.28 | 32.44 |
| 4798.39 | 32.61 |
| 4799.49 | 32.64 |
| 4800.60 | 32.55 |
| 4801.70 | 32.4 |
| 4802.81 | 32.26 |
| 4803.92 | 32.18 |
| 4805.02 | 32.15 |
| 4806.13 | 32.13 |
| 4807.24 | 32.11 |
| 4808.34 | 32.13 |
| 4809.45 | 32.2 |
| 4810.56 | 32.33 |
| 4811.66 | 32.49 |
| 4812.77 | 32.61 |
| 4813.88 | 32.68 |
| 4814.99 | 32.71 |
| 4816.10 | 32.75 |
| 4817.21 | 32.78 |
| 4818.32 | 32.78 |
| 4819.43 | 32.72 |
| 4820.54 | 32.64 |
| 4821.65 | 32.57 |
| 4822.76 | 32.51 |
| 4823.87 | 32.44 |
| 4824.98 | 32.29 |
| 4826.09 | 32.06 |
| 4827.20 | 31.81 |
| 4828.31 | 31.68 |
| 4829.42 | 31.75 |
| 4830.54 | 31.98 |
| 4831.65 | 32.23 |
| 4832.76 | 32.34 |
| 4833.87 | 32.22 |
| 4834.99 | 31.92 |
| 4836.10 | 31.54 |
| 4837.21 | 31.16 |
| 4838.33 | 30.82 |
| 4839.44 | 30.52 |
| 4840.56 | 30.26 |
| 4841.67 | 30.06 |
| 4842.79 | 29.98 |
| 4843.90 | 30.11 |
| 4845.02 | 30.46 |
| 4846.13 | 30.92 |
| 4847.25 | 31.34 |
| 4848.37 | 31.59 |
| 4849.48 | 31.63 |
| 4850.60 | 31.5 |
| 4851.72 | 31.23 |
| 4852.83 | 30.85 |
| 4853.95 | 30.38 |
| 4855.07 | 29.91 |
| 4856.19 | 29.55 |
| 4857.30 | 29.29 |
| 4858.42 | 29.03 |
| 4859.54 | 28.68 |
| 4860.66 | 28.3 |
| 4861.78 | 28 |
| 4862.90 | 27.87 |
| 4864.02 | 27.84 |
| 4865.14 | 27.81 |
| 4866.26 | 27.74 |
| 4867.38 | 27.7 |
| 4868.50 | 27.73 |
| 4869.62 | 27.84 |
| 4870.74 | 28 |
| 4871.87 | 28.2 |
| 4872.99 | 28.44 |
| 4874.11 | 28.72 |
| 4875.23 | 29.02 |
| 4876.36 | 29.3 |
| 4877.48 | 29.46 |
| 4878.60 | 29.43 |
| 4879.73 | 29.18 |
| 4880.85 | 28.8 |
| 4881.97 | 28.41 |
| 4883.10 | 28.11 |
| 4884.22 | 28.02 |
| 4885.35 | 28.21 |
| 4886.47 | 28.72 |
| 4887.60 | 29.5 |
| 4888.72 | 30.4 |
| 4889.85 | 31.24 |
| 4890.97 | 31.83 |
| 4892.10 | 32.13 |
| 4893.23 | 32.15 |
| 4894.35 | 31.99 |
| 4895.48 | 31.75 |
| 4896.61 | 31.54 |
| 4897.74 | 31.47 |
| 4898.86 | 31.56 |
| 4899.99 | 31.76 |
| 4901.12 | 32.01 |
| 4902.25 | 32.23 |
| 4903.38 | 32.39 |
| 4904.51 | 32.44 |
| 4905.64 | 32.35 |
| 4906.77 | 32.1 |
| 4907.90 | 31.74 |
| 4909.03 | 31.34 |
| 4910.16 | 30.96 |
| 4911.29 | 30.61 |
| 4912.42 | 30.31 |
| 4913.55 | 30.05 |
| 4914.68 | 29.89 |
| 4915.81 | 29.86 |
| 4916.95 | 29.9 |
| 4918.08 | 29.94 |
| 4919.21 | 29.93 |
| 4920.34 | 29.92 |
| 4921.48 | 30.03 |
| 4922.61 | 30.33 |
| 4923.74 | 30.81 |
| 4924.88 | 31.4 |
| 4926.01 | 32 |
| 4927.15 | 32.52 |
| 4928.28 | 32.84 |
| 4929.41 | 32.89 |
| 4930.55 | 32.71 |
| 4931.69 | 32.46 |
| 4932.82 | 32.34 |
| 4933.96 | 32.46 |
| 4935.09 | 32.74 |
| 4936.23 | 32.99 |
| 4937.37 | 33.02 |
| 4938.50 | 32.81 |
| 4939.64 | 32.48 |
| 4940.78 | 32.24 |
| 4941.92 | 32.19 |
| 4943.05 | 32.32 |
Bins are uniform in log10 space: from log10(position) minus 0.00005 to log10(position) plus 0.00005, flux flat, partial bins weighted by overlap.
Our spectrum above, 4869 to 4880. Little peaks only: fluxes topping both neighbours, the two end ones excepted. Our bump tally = 1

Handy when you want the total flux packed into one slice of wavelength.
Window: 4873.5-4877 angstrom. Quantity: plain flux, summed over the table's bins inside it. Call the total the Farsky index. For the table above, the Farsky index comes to 87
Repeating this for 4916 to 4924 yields 211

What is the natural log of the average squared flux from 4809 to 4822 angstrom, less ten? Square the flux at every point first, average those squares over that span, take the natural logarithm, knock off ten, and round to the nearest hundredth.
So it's -3.03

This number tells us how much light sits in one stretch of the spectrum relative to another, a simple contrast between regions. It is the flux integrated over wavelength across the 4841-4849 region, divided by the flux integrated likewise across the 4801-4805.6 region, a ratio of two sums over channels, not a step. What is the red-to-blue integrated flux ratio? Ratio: 1.7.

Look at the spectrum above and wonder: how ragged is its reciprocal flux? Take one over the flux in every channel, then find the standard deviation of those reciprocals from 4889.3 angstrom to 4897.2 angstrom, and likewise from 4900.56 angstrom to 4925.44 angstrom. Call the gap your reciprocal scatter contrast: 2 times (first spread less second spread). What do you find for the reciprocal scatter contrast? -0.0014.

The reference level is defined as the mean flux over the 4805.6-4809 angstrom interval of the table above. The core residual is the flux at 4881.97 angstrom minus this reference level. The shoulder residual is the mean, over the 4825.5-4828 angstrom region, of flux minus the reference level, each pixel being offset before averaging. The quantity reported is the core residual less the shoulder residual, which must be -3.5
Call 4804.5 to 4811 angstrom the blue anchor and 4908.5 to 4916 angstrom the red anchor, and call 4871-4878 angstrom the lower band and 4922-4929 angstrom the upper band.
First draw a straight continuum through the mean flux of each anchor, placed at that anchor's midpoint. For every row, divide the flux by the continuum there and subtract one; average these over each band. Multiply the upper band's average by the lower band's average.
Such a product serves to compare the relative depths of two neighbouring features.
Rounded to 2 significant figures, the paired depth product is -0.0034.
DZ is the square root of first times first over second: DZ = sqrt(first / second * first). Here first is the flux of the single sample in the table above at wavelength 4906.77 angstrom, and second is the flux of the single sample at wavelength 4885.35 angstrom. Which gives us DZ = 6.04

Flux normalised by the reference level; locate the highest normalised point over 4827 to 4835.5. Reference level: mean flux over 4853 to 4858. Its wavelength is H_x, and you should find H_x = 4832.76 angstrom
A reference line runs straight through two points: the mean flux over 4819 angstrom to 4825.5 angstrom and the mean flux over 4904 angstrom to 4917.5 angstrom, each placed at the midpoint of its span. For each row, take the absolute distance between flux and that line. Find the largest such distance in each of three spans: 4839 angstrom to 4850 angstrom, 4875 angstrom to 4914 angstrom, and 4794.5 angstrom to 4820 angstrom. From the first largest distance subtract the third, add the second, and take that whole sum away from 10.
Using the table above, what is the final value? 5.5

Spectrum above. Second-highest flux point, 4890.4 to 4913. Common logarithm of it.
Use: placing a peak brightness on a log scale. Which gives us 1.51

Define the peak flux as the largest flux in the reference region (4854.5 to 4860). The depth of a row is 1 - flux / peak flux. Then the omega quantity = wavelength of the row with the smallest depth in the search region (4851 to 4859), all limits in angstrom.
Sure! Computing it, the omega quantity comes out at 4851.72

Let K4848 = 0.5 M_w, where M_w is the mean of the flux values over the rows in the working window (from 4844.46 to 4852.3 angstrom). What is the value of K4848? 15.6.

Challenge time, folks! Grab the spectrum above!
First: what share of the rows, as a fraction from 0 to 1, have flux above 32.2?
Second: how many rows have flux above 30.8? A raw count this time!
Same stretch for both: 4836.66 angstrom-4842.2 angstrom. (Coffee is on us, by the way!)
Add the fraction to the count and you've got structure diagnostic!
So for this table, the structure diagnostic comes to 2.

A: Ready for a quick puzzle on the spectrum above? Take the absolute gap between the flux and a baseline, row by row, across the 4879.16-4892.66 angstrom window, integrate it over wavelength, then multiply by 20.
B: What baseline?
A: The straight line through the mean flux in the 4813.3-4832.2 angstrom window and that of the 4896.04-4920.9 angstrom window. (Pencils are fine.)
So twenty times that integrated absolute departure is 567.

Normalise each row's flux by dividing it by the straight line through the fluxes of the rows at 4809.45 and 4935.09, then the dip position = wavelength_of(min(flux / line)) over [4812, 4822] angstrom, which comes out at 4821.65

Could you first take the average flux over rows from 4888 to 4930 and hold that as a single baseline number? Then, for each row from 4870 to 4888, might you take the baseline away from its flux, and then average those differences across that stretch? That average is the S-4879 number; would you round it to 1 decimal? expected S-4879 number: -2.6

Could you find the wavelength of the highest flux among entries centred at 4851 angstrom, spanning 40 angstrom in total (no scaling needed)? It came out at 4832.76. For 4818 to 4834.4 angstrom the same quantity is 4818.32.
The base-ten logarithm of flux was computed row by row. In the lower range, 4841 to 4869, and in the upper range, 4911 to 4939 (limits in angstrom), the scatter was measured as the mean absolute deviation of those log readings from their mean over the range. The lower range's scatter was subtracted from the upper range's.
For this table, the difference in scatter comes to -0.0014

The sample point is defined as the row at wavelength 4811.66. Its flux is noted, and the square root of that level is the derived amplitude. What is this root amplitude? 5.70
